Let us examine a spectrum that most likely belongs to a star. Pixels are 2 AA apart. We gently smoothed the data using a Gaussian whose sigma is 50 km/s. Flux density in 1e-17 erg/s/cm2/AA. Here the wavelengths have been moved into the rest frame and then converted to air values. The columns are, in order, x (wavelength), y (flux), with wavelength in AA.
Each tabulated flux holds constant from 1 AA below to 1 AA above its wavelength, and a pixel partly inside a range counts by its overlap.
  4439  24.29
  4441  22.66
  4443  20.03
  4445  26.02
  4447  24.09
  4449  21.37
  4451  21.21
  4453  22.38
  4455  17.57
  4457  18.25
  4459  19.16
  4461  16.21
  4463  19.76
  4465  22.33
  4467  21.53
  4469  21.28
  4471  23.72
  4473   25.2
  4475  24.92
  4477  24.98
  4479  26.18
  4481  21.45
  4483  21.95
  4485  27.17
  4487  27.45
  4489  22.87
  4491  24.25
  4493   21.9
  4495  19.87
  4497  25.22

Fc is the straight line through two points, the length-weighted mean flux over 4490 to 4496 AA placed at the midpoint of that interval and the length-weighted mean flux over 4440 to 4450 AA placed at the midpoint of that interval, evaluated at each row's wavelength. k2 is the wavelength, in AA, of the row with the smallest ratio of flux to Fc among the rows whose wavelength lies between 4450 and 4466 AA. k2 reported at 4461 AA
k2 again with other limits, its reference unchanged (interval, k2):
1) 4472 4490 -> 4481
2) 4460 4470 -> 4461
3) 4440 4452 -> 4443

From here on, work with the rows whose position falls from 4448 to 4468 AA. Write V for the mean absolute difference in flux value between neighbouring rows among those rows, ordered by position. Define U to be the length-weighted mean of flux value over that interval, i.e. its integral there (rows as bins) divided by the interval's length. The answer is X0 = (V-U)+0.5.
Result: -17.5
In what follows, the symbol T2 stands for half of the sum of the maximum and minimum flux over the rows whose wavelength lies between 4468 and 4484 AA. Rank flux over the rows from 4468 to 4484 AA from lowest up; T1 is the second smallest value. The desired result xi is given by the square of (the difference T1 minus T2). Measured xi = 5.2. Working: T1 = 21.45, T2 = 23.7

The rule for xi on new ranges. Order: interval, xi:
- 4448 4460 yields 3.0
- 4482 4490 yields 3.3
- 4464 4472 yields 0.9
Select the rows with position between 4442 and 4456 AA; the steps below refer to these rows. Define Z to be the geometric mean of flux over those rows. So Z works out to 22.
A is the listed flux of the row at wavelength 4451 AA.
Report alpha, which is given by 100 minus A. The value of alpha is 78.8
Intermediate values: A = 21.21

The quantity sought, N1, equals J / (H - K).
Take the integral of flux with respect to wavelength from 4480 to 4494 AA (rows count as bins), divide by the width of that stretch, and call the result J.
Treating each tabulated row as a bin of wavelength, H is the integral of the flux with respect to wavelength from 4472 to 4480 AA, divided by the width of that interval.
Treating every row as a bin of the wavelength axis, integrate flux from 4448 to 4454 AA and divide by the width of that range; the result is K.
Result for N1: 7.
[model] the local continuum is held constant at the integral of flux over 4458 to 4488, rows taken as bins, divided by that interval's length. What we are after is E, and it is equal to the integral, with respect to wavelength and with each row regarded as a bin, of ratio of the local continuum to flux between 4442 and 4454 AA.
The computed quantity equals 12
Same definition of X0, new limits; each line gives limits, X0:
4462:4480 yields -21.7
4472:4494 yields -21.8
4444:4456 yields -19.4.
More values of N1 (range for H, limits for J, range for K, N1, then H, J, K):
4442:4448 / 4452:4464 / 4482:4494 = -21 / 23.4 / 18.9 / 24.3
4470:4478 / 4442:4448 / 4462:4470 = 7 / 24.7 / 23.4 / 21.2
